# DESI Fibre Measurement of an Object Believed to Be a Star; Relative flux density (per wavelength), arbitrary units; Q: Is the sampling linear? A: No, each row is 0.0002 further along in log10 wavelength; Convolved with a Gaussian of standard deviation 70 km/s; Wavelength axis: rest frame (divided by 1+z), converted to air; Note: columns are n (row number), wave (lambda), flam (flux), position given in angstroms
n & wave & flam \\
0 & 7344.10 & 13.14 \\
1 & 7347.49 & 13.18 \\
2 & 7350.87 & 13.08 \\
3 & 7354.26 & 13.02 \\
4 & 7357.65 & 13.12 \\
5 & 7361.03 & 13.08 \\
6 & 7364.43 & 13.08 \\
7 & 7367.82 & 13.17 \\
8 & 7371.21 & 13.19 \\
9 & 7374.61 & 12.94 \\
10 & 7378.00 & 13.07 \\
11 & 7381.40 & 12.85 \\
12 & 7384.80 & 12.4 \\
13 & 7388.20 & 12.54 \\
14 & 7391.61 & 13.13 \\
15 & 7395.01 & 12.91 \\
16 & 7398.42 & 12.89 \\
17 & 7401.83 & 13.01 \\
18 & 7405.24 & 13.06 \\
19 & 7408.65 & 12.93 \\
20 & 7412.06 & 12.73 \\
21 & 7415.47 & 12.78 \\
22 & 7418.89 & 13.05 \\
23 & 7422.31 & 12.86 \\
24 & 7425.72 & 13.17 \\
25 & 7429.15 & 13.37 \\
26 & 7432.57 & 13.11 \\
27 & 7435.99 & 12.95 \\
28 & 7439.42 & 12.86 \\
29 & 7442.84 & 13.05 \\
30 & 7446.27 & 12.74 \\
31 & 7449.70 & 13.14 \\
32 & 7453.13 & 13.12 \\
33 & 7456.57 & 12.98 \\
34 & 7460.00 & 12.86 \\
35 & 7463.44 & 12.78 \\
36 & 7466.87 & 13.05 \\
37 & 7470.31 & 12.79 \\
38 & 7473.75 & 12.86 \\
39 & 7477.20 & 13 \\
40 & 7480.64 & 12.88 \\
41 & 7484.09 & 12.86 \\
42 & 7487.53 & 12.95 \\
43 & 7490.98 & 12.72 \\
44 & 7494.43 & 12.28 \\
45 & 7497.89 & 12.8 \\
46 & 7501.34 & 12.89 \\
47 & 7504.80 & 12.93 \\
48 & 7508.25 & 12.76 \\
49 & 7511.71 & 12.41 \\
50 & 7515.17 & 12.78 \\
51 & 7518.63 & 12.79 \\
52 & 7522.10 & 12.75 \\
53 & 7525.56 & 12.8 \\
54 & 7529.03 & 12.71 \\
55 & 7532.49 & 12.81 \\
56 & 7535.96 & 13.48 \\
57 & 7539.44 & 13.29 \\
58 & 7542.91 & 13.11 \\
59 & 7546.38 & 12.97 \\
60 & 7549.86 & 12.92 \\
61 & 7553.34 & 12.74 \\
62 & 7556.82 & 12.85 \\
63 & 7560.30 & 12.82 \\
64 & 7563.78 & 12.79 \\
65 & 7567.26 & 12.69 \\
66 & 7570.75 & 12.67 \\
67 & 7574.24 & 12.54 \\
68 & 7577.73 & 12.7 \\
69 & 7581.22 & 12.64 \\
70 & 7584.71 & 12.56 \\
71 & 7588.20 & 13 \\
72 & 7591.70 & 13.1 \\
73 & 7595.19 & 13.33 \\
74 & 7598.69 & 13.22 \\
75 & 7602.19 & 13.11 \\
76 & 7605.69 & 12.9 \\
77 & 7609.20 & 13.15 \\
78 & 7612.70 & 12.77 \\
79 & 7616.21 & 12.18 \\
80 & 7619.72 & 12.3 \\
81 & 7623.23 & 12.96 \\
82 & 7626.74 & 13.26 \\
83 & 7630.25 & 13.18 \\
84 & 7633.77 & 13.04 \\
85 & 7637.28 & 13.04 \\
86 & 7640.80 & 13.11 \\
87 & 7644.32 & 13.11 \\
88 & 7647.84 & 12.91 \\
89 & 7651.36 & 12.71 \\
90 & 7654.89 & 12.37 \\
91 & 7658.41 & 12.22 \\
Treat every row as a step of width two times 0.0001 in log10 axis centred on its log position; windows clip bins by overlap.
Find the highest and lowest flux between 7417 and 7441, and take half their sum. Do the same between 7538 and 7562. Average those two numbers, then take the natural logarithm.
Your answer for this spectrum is 2.57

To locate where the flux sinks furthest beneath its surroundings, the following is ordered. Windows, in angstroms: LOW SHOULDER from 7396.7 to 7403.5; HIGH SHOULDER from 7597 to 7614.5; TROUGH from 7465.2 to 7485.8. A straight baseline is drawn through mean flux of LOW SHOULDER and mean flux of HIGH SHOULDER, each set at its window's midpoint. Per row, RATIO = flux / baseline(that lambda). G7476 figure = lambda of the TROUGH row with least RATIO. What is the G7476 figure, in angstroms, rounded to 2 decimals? 7470.31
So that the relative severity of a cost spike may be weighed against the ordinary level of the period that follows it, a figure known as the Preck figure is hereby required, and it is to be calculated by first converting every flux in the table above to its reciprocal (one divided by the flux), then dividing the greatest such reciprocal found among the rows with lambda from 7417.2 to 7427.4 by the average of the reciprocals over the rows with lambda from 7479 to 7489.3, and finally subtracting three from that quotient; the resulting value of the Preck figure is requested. -2.00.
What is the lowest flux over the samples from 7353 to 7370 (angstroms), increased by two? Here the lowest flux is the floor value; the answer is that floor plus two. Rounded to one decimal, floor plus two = 15.0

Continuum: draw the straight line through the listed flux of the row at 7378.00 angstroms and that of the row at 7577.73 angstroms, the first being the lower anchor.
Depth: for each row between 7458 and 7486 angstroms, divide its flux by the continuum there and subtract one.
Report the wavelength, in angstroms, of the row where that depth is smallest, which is 7463.44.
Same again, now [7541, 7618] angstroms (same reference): 7616.21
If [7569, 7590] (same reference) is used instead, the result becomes 7574.24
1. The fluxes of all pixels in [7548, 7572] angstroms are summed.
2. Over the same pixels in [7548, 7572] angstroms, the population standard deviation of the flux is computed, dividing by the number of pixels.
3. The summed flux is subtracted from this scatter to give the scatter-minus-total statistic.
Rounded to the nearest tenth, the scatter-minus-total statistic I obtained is -89.4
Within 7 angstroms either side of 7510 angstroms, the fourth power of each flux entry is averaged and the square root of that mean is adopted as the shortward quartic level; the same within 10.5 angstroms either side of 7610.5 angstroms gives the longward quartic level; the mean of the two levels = 162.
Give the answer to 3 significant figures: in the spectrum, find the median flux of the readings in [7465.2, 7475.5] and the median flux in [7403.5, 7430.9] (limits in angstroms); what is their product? 167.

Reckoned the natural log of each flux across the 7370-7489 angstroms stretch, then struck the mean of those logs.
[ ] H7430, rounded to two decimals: 2.56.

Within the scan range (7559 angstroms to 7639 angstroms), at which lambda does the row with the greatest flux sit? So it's 7595.19 angstroms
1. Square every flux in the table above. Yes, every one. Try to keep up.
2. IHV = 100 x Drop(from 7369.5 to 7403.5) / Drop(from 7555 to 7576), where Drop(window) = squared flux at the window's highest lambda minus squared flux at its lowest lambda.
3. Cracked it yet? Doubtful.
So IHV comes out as 60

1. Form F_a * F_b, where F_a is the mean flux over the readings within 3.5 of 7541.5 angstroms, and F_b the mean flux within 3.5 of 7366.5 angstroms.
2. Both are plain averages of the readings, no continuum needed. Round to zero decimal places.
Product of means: 173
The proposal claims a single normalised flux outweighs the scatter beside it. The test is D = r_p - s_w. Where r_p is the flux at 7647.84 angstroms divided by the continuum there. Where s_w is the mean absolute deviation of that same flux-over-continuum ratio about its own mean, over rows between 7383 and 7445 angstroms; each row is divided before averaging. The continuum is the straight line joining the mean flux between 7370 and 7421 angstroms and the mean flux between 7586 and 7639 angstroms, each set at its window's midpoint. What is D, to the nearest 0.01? 0.98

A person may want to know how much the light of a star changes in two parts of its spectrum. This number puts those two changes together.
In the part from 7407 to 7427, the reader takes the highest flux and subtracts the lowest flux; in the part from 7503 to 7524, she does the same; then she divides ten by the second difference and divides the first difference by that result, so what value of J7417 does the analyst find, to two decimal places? 0.02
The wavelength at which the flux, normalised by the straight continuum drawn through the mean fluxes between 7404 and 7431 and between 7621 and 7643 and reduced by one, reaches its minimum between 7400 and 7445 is 7412.06 angstroms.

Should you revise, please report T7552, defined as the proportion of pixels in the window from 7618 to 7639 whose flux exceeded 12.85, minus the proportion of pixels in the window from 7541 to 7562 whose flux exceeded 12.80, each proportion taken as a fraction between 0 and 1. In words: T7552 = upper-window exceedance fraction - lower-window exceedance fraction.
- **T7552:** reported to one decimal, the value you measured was 0.0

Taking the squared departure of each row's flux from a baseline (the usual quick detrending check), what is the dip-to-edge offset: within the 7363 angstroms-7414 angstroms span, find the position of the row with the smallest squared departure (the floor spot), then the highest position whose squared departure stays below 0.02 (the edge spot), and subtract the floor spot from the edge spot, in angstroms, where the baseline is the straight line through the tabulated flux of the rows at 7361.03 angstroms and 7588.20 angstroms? 44.2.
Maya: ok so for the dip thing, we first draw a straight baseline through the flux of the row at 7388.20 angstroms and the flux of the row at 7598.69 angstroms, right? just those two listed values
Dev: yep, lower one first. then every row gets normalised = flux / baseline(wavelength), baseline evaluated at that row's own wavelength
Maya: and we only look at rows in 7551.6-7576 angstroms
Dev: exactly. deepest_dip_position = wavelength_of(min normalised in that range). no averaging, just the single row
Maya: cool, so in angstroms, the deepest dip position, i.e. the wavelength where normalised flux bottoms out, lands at 7574.24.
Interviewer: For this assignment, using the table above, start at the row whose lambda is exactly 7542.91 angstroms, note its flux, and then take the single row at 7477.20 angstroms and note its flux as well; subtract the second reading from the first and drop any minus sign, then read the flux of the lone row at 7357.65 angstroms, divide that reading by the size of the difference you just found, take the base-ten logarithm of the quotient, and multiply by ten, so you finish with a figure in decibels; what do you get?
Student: 21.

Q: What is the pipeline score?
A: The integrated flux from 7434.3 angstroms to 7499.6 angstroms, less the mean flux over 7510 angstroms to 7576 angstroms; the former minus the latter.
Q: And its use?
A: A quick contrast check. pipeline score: 828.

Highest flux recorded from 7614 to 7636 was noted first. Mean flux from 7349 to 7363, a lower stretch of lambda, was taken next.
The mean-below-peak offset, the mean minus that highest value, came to -0.19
